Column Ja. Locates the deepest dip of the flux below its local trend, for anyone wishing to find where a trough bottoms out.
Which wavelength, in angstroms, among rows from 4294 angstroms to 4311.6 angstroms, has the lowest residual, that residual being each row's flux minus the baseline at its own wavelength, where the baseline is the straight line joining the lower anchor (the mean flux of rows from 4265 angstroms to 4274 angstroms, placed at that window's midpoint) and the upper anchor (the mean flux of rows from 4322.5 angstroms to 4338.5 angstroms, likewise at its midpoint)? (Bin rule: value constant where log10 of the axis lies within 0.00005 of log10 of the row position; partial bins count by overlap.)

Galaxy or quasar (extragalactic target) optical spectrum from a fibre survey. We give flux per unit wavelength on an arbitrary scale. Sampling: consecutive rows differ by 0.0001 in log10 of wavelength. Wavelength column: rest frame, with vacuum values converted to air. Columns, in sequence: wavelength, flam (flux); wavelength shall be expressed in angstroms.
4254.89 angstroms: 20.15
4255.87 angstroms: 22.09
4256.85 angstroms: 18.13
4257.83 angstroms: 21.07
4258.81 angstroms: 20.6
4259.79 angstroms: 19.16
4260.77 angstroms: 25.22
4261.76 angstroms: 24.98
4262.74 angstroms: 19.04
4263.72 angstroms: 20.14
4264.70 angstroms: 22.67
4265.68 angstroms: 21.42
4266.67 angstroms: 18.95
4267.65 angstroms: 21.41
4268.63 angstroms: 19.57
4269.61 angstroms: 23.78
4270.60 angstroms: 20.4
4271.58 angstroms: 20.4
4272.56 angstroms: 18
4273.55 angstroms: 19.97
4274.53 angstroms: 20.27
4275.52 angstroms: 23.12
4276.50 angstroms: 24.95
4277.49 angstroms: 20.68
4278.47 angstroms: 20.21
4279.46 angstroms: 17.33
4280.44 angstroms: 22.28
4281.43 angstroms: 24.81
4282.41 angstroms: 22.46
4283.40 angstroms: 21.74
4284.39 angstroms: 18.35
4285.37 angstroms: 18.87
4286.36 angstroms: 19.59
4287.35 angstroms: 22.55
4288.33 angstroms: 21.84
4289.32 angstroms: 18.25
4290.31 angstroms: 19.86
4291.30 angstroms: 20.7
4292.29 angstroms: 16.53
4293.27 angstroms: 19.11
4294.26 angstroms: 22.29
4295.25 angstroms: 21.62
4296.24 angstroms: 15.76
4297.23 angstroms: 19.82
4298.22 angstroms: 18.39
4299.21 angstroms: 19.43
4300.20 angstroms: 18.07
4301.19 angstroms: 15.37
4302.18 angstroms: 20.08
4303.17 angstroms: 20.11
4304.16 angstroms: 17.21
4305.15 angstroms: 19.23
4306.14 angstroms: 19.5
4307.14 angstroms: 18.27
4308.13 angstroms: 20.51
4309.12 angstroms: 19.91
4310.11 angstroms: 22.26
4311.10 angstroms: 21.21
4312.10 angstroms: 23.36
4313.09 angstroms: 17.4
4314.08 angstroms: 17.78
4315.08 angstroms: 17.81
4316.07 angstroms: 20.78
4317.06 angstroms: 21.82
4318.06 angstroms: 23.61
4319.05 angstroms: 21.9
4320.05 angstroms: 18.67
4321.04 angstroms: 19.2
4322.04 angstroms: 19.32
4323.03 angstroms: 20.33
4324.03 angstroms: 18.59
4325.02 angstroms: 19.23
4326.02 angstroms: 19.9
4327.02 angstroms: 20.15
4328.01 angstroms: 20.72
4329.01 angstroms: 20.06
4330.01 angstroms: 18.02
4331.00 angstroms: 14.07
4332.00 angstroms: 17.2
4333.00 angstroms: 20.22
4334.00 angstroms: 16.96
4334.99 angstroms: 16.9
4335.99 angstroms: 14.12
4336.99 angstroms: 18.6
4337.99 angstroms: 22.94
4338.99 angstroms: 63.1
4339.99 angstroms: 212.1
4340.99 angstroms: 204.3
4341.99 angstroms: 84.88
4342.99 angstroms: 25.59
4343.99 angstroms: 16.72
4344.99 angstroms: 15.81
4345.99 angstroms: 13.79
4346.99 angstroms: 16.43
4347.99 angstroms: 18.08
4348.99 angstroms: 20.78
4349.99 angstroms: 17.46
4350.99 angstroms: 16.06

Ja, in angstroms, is 4301.19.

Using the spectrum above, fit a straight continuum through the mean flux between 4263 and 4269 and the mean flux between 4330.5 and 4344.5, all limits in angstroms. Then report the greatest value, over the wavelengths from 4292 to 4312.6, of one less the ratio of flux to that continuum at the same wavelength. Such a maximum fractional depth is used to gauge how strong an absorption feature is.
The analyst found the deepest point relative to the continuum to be 0.58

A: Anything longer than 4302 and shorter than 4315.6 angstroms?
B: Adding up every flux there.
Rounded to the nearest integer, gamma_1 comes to 275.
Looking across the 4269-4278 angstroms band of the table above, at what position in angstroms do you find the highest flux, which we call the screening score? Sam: 4276.50 angstroms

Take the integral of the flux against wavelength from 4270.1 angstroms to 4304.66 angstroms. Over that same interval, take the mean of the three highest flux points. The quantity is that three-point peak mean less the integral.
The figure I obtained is -667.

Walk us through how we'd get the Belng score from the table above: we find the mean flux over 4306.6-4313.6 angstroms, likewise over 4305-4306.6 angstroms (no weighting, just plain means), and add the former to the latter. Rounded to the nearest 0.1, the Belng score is 39.8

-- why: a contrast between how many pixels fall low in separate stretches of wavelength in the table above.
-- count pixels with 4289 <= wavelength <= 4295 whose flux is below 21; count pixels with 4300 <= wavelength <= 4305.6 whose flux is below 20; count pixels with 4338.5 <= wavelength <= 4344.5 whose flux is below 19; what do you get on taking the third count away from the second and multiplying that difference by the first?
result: 15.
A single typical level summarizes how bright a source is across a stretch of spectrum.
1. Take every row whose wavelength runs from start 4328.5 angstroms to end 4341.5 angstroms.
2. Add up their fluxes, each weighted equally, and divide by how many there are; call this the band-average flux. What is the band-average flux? 50.7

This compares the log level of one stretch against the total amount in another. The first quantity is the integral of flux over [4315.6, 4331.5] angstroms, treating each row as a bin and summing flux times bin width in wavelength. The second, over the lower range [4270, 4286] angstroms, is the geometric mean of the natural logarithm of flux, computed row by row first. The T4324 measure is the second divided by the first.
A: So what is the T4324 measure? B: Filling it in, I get 0.0096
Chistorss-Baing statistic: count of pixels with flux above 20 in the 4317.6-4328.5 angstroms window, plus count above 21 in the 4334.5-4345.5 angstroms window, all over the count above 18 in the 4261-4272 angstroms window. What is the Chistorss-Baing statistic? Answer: 1.0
